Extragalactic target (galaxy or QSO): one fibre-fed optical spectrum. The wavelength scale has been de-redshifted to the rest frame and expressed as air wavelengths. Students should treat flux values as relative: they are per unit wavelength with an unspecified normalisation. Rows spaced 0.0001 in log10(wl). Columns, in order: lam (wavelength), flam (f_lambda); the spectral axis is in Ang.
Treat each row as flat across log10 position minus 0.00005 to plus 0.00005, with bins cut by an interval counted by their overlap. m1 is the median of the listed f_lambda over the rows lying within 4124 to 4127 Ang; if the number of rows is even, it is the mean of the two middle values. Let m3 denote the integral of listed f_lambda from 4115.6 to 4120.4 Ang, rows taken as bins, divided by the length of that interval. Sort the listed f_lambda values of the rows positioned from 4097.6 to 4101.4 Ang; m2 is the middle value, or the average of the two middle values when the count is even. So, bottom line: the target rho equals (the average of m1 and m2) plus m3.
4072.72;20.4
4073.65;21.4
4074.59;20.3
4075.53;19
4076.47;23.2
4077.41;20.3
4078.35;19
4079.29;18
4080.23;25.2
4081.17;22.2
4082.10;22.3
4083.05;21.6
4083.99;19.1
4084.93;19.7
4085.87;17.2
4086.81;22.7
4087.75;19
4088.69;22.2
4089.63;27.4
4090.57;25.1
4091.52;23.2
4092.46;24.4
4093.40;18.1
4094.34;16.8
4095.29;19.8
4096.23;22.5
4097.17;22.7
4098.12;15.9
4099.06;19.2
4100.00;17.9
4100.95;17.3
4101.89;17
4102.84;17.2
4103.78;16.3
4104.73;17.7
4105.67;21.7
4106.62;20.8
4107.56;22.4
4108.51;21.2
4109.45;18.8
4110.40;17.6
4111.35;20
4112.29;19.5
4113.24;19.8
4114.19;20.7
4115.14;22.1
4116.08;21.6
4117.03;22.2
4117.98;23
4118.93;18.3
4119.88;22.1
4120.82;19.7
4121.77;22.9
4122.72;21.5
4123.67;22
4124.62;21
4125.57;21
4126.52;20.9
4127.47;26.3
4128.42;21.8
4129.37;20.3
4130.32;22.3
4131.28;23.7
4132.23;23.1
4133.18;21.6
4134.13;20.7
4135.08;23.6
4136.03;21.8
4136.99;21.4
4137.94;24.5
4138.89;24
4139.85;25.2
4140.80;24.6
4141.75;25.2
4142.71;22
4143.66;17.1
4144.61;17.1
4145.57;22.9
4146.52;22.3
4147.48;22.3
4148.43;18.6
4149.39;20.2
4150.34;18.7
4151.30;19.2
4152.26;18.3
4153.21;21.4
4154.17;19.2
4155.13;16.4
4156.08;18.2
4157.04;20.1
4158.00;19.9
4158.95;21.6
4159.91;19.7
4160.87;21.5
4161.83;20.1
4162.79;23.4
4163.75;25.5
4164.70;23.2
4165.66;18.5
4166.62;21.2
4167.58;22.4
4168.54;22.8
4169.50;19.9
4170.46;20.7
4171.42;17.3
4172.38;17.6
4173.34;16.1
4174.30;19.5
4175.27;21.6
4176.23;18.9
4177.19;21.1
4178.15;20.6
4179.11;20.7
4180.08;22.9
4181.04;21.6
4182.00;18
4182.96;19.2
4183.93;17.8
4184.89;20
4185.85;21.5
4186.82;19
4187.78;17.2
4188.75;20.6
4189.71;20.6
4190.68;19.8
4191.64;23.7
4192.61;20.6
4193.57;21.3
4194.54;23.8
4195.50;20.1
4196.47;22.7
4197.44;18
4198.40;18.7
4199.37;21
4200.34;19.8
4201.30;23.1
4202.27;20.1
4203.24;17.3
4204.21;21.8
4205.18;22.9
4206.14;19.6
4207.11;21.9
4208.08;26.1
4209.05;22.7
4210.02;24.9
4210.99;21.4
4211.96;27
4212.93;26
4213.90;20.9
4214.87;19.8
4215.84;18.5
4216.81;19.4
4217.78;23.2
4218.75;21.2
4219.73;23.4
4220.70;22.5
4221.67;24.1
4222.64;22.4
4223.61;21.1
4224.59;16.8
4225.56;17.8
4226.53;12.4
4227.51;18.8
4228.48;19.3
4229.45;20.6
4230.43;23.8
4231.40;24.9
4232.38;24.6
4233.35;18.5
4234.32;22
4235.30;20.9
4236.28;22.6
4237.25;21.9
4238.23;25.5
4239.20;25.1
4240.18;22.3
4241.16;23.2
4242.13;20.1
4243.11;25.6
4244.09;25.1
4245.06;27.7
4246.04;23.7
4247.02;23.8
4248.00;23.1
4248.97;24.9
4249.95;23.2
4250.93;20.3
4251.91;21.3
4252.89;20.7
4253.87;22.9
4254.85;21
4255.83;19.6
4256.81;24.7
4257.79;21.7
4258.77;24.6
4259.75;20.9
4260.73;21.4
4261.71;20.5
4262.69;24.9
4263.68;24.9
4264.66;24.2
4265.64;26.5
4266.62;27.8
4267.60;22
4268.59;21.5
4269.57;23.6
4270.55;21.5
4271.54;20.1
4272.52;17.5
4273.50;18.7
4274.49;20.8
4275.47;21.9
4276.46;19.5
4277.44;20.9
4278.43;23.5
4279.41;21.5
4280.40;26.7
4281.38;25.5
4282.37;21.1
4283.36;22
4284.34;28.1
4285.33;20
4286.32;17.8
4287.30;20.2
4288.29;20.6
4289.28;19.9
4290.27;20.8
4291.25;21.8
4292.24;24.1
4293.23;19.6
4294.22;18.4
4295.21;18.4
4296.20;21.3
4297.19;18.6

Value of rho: 40.8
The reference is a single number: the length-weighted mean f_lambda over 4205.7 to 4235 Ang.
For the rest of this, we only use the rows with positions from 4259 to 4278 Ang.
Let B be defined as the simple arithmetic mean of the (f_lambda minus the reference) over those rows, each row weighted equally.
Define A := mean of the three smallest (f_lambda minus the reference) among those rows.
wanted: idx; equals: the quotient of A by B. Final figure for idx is -5.4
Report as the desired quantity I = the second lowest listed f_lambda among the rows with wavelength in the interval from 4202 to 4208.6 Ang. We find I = 19.6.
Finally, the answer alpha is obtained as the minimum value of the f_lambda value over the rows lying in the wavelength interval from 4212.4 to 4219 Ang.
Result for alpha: 18.5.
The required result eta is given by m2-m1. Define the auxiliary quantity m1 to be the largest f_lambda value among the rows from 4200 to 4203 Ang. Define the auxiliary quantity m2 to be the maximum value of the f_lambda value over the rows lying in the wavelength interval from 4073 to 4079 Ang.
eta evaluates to 0.1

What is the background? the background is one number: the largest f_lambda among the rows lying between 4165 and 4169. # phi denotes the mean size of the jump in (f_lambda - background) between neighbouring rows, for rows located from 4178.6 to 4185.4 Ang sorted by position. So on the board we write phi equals 1.98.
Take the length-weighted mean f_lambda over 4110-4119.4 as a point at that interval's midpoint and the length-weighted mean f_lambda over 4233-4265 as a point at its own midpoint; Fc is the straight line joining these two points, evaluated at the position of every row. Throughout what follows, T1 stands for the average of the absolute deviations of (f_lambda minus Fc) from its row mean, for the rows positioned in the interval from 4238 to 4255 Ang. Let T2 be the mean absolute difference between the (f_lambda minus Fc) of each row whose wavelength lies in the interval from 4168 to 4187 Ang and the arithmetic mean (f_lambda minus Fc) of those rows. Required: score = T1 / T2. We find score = 1.1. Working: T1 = 1.70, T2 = 1.52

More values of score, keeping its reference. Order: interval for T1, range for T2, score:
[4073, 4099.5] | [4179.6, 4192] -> 1.5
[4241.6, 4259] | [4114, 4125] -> 1.8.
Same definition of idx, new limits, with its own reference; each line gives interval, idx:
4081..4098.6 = 13.5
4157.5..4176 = 5.3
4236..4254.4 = -0.6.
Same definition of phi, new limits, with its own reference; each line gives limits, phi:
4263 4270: 2.12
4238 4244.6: 2.20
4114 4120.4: 1.97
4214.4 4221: 1.85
